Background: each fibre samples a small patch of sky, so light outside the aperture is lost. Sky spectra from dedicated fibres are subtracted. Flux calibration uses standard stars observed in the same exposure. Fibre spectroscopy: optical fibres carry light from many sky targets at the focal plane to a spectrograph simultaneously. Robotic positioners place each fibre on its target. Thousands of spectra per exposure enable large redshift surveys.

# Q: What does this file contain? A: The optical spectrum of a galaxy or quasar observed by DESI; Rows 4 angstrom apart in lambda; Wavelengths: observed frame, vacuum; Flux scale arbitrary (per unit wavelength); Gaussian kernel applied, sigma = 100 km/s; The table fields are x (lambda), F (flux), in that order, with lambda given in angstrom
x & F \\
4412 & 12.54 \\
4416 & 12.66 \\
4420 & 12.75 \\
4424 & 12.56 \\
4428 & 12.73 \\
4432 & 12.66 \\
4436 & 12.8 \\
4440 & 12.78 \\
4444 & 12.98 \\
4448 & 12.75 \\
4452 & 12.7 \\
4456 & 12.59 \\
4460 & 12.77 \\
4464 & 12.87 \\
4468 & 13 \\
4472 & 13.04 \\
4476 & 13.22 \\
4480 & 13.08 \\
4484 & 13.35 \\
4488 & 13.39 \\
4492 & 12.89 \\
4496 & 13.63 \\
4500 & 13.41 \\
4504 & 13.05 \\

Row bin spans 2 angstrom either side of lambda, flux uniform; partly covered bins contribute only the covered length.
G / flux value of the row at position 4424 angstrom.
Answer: 12.56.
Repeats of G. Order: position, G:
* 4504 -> 13.05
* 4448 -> 12.75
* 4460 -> 12.77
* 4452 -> 12.7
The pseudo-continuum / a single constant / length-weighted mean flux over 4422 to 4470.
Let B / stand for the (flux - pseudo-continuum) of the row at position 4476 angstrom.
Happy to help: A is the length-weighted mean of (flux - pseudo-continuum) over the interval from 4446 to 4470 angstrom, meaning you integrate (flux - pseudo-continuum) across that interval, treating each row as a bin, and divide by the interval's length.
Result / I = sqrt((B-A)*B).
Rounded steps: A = 0.01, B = 0.5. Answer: 0.45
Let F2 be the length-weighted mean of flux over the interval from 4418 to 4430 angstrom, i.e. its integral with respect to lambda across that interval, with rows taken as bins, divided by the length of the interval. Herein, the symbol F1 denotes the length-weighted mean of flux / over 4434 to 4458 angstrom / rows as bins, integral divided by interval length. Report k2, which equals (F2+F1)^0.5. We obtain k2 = 5.04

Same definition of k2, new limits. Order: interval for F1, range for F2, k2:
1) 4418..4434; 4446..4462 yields 5.04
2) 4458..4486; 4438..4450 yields 5.09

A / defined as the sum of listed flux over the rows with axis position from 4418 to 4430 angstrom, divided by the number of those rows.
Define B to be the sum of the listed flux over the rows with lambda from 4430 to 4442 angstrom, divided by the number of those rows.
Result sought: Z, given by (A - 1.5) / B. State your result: 0.877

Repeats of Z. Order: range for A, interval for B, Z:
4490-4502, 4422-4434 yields 0.934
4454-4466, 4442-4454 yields 0.878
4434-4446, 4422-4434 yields 0.897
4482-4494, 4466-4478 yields 0.895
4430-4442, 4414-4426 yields 0.889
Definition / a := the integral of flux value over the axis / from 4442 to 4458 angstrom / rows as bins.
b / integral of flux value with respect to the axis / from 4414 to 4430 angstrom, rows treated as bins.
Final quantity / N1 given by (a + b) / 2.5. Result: 162.8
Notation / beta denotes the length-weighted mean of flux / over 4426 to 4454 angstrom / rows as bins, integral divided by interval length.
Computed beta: 12.8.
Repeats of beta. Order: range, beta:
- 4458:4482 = 13.0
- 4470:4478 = 13.1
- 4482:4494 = 13.2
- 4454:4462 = 12.7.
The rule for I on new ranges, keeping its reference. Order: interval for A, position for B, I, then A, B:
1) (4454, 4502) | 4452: 0.16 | 0.34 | -0.1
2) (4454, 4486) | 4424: 0.30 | 0.22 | -0.2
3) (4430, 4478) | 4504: 0.24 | 0.08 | 0.3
